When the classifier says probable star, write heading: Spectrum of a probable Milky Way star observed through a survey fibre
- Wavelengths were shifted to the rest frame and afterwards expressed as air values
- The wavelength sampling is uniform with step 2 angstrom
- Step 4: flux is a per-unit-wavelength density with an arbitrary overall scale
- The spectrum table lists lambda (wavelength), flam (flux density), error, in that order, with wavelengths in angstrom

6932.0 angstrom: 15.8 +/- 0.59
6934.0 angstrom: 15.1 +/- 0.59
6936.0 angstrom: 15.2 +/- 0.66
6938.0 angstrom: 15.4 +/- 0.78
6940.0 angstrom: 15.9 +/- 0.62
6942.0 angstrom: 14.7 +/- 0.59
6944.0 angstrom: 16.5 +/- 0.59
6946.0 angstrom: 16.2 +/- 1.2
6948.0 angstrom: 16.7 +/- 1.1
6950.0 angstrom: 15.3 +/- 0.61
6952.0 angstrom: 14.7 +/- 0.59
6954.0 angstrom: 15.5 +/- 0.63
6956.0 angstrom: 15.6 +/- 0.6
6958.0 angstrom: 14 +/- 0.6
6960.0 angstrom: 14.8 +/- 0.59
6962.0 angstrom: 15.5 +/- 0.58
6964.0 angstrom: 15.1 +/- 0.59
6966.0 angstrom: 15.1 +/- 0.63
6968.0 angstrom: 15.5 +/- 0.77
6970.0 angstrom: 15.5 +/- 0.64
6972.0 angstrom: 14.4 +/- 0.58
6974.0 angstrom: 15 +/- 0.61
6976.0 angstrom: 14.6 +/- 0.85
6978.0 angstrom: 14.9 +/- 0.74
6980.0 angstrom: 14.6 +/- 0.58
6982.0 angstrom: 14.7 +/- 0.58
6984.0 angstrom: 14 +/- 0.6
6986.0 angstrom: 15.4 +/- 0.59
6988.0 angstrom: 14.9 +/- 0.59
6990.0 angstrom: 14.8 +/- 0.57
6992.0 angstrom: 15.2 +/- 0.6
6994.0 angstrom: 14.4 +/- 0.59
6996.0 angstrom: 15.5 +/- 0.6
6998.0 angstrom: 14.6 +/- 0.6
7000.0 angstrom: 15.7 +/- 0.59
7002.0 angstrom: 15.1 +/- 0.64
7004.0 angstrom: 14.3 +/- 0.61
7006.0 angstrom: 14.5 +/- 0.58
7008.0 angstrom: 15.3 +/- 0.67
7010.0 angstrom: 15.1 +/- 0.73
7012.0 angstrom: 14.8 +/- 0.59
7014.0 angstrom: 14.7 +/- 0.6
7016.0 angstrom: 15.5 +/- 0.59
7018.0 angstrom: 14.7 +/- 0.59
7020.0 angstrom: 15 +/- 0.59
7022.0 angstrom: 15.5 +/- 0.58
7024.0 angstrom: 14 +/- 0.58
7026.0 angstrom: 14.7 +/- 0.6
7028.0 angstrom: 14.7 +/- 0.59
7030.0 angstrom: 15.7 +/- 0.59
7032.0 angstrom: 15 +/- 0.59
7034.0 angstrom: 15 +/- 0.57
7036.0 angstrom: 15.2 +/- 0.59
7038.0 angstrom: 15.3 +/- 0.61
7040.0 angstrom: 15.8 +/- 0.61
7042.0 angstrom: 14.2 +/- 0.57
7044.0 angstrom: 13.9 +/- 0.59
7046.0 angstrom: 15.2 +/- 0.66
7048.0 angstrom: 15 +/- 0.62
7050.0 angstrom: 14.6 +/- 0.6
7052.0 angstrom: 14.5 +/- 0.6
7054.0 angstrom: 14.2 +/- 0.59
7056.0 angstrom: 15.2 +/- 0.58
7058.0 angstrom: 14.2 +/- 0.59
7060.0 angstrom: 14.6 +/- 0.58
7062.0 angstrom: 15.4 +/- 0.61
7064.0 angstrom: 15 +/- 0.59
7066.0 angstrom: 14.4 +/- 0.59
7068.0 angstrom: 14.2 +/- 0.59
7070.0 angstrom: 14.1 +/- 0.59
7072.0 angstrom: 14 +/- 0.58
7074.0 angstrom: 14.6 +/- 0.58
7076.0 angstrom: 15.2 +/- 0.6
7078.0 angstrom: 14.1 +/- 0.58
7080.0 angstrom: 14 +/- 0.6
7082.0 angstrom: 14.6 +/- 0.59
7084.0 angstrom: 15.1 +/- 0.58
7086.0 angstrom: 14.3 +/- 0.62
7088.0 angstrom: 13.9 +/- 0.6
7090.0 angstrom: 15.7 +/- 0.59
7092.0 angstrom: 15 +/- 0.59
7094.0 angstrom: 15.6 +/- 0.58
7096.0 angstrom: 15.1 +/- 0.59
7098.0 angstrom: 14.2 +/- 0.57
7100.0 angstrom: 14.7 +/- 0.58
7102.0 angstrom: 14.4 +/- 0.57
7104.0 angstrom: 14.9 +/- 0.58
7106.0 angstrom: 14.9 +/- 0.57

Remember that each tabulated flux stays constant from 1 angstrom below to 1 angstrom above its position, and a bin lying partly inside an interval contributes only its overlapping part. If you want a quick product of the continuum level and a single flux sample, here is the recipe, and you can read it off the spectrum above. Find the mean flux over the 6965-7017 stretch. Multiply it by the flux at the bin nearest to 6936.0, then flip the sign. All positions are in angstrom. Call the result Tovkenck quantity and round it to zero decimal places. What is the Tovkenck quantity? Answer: -227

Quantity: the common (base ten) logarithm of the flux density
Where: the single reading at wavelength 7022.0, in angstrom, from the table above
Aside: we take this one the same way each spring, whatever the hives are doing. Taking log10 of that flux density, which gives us 1.190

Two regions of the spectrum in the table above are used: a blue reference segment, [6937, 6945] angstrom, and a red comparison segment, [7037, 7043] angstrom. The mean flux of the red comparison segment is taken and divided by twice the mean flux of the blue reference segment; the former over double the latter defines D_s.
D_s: 0.483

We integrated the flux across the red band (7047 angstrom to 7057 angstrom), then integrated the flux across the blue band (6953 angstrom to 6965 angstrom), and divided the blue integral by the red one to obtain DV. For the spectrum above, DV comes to 1.2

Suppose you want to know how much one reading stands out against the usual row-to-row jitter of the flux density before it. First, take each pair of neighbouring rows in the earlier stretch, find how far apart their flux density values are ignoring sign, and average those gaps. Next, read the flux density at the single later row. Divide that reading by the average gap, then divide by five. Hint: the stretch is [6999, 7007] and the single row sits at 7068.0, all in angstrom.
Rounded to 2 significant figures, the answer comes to 5.3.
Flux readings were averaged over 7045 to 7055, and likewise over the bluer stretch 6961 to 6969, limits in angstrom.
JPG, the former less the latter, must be -0.6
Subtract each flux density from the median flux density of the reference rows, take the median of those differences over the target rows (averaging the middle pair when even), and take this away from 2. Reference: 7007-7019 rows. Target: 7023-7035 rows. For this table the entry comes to 1.9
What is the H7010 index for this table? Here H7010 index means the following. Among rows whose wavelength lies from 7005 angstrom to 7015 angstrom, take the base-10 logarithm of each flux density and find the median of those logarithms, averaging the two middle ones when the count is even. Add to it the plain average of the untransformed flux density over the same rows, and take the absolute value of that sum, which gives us 16.1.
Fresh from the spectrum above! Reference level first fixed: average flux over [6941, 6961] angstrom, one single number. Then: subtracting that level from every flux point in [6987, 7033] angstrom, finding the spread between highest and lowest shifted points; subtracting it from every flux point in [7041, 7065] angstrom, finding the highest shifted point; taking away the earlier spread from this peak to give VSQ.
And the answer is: -1.7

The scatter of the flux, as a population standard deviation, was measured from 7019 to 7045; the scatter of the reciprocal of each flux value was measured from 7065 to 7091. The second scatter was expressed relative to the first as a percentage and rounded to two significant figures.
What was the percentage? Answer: 0.42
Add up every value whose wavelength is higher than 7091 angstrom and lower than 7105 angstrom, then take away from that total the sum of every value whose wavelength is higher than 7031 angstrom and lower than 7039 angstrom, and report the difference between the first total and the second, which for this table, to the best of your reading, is 43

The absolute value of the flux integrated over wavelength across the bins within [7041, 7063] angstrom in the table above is 322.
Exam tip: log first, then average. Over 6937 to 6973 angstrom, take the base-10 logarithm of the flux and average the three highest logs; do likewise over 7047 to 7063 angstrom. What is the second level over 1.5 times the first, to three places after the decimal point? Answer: 0.648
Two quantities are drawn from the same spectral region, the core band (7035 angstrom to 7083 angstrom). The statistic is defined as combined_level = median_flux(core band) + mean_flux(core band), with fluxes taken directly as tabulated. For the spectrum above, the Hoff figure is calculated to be 29.2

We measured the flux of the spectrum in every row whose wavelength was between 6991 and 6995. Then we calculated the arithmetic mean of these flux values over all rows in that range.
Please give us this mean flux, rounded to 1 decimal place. 14.8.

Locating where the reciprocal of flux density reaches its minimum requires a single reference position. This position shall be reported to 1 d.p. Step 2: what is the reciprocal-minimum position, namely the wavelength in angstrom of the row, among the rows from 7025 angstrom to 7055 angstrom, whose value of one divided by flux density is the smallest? 7040.0 angstrom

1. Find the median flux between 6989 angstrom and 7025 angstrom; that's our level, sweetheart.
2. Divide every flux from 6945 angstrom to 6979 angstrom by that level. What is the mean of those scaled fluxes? 1.02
